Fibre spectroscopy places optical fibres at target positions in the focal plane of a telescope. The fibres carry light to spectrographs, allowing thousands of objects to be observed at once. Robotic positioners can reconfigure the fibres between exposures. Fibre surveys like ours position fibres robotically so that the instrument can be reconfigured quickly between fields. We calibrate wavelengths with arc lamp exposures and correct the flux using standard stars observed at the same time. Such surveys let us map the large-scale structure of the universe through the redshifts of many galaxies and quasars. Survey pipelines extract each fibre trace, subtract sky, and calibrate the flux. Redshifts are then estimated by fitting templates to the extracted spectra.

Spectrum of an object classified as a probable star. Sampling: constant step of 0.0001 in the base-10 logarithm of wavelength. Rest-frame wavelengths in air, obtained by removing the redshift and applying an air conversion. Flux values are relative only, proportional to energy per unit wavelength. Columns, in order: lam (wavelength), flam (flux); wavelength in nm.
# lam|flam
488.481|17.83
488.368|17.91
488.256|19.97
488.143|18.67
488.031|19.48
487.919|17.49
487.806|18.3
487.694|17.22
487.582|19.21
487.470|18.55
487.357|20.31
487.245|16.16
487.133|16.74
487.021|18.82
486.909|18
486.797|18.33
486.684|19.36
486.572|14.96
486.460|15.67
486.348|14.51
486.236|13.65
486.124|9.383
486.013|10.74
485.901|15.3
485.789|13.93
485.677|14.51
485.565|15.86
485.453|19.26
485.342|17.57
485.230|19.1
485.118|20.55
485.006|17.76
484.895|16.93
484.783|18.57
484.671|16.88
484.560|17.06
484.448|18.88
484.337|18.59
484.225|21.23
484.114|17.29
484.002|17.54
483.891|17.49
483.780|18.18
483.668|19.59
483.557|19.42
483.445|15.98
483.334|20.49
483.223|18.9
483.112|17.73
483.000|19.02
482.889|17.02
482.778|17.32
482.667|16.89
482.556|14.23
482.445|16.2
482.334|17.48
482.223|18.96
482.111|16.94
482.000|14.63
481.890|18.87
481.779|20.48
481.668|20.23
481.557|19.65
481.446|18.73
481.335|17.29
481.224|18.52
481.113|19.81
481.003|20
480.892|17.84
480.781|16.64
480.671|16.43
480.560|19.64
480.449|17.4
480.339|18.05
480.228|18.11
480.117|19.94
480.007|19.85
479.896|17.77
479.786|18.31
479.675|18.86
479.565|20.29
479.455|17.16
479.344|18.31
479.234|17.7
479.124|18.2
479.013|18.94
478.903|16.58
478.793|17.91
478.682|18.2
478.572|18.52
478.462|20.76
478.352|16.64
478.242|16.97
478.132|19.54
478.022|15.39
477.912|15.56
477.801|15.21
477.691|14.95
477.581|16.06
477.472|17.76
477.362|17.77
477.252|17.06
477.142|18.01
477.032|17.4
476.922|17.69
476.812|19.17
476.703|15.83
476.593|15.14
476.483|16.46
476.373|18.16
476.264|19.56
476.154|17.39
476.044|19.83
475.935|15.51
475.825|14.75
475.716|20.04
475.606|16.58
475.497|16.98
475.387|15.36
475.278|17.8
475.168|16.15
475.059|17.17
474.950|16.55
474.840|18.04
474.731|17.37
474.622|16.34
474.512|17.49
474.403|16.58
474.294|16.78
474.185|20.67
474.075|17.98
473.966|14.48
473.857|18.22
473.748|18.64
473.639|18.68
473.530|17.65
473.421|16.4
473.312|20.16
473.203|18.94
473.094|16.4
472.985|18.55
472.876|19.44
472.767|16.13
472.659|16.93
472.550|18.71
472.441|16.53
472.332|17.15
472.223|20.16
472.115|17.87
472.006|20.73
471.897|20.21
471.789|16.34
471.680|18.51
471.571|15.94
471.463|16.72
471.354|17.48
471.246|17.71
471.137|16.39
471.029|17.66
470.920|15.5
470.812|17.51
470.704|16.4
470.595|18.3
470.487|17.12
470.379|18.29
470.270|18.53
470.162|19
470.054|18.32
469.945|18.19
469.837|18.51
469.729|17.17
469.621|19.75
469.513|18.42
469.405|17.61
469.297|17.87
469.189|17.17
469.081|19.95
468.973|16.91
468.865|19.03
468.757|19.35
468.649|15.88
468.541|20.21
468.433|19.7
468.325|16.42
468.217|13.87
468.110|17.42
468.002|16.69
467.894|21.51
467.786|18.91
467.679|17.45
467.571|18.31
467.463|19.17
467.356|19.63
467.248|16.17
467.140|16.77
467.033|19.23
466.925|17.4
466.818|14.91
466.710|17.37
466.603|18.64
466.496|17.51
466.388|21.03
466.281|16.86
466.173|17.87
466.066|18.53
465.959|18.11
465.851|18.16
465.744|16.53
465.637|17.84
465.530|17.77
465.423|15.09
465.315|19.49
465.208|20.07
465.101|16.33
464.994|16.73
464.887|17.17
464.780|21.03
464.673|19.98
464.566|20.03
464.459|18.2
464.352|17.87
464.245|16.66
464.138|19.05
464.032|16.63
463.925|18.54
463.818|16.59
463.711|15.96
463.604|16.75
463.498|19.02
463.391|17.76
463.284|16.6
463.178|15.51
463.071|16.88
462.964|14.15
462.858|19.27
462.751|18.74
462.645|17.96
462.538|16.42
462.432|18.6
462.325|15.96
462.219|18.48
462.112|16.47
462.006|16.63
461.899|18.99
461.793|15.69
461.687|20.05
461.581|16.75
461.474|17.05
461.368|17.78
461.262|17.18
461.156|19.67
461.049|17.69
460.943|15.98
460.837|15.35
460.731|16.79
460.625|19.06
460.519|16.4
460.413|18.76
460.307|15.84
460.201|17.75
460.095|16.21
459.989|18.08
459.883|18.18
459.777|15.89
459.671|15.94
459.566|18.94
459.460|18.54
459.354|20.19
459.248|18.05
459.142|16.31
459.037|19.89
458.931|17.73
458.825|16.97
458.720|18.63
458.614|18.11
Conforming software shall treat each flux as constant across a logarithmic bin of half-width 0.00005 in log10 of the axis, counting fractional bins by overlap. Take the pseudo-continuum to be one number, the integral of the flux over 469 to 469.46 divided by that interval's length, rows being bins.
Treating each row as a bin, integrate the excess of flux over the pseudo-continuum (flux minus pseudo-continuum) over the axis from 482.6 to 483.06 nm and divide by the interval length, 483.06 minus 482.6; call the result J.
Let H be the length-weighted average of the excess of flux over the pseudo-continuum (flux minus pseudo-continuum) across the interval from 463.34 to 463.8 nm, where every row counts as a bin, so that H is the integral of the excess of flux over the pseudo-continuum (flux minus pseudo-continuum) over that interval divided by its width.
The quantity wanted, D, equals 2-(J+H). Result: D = 3.4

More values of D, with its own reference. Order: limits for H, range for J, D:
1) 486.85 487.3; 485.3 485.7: 3.8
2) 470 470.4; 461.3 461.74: 1.7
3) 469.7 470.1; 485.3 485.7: 3.1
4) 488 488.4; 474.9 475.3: 2.3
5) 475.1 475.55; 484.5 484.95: 4.2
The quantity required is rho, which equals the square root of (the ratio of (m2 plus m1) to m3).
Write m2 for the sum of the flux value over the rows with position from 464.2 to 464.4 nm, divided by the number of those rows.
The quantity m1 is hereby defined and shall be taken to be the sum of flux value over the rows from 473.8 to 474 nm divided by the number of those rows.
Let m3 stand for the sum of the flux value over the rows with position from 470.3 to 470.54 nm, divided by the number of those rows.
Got 1.38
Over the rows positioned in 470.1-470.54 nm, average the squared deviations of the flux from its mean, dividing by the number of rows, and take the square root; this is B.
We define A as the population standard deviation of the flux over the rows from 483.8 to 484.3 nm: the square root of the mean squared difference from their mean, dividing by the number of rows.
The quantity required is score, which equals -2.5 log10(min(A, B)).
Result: 0.4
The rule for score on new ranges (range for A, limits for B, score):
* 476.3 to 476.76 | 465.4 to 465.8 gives -0.1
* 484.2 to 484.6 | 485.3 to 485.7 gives -0.4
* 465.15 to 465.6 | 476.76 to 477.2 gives 0.4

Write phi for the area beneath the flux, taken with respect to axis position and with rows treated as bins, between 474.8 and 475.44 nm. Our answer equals 11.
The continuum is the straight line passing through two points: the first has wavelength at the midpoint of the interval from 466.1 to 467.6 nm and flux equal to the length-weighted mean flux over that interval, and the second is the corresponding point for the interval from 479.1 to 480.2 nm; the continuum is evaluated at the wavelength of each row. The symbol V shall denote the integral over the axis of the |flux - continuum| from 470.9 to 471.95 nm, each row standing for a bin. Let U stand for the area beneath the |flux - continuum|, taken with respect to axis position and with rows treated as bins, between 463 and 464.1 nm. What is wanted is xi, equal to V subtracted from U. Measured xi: -0.1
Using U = 1.288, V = 1.4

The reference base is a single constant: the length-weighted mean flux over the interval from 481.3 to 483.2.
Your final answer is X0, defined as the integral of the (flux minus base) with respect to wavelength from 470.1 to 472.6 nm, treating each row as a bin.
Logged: 0.0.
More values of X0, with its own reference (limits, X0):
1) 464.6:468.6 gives 0.9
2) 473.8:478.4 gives -3.0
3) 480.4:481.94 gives 1.4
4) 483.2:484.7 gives 1.0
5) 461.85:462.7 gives -0.3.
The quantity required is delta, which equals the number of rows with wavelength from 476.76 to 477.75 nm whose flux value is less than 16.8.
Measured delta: 2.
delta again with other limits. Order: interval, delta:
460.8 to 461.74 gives 3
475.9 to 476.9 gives 4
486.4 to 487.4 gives 4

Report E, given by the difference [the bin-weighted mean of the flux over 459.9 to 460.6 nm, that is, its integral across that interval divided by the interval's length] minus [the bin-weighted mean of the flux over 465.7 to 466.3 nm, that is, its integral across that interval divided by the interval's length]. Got -0.4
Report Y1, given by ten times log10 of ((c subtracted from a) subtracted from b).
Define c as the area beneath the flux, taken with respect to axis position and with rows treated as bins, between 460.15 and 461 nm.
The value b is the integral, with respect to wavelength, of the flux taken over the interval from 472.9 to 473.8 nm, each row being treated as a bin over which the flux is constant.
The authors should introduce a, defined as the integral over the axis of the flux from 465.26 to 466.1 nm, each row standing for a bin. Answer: 12.0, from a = 14.8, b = 16.4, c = 14.5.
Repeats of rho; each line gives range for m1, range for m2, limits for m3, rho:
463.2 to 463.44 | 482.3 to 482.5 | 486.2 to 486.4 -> 1.55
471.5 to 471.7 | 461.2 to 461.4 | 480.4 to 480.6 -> 1.37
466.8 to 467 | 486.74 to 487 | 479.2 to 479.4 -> 1.38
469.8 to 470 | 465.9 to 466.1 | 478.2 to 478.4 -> 1.48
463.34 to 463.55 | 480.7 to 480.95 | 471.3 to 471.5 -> 1.44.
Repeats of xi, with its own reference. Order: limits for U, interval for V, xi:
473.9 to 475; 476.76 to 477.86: 0.0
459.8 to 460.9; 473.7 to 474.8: -0.3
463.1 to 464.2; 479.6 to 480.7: 0.2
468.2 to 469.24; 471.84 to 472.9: 0.2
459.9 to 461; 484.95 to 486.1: -2.3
